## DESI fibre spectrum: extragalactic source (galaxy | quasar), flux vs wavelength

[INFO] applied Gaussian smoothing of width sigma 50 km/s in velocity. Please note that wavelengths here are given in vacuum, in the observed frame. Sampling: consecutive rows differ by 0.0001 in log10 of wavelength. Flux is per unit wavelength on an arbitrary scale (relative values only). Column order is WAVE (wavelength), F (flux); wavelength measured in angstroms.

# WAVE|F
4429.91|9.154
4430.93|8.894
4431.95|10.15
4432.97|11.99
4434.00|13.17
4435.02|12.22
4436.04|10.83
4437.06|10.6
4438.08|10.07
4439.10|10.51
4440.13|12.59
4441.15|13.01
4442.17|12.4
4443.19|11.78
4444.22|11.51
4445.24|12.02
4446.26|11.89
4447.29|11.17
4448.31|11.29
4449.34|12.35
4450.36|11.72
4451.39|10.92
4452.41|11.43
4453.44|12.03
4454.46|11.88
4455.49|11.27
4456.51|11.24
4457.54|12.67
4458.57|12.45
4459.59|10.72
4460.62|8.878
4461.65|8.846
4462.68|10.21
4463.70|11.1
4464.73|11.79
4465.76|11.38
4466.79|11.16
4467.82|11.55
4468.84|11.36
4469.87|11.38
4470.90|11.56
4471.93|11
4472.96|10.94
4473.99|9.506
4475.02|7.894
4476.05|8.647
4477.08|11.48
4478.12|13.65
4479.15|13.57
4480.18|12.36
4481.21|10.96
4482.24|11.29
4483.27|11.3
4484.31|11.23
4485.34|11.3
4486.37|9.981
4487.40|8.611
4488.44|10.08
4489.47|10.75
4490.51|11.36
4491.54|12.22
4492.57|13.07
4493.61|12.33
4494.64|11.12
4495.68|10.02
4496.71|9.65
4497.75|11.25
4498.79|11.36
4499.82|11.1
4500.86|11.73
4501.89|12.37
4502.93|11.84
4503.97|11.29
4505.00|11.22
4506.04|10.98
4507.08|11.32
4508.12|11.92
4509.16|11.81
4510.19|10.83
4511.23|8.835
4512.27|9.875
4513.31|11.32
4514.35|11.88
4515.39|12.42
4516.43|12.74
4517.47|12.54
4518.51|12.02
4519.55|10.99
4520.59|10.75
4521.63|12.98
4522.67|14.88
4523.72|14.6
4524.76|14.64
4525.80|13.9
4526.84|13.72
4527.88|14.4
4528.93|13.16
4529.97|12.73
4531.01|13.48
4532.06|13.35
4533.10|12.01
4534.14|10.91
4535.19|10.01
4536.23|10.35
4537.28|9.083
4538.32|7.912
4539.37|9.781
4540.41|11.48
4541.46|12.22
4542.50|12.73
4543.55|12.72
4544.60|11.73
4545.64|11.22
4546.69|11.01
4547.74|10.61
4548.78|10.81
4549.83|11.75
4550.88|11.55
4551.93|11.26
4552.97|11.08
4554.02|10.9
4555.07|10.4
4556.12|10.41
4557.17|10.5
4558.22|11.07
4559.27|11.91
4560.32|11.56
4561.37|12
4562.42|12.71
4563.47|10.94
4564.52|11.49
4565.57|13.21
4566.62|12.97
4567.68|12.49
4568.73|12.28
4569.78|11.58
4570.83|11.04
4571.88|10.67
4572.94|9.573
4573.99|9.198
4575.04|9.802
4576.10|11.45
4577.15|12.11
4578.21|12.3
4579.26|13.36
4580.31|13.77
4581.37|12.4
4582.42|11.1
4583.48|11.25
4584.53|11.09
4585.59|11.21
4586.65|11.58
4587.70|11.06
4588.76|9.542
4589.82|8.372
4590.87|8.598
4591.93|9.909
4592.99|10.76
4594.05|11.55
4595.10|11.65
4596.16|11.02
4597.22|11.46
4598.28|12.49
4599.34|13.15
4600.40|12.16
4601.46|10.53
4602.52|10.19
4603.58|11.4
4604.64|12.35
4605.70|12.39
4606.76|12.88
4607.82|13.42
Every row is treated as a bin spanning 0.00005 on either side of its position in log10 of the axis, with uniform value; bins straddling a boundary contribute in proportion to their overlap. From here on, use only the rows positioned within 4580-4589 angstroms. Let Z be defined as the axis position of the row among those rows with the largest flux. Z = 4580.31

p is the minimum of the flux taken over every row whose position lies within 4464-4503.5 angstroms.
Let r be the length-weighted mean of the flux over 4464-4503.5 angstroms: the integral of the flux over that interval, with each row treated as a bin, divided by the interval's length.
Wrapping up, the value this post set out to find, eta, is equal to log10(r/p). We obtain 0.15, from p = 7.894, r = 11.16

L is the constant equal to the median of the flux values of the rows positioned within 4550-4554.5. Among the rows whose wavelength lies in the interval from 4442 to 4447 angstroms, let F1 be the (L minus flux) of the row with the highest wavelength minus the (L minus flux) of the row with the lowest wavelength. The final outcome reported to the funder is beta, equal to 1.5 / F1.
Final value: 2.9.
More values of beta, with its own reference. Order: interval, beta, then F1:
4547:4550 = -1.3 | -1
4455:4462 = 0.6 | 2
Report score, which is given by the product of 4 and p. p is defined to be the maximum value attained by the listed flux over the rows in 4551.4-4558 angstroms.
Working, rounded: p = 11.26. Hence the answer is 45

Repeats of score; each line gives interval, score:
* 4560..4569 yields 53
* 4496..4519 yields 51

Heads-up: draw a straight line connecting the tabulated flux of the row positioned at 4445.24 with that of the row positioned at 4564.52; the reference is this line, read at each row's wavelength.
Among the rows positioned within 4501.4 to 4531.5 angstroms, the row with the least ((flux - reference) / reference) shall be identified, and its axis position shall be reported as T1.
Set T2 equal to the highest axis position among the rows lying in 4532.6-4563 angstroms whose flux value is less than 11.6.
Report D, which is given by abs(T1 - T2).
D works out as 49.1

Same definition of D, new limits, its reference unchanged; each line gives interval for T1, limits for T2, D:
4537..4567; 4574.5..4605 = 65.3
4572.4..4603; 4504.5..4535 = 55.7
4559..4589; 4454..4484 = 90.7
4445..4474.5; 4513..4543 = 78.8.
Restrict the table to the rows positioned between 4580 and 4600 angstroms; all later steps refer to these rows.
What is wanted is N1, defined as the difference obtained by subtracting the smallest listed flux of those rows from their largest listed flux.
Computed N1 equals 5.4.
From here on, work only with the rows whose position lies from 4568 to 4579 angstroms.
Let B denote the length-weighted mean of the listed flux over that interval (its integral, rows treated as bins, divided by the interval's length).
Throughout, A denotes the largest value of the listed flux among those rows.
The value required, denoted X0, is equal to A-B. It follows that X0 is 1.2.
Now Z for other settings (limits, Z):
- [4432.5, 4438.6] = 4434.00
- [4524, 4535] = 4524.76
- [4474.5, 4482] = 4478.12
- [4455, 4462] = 4457.54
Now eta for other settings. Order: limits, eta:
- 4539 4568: 0.07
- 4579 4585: 0.04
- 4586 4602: 0.12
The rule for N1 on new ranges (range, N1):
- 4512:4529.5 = 5.0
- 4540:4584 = 4.6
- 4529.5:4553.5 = 5.6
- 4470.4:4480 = 5.8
